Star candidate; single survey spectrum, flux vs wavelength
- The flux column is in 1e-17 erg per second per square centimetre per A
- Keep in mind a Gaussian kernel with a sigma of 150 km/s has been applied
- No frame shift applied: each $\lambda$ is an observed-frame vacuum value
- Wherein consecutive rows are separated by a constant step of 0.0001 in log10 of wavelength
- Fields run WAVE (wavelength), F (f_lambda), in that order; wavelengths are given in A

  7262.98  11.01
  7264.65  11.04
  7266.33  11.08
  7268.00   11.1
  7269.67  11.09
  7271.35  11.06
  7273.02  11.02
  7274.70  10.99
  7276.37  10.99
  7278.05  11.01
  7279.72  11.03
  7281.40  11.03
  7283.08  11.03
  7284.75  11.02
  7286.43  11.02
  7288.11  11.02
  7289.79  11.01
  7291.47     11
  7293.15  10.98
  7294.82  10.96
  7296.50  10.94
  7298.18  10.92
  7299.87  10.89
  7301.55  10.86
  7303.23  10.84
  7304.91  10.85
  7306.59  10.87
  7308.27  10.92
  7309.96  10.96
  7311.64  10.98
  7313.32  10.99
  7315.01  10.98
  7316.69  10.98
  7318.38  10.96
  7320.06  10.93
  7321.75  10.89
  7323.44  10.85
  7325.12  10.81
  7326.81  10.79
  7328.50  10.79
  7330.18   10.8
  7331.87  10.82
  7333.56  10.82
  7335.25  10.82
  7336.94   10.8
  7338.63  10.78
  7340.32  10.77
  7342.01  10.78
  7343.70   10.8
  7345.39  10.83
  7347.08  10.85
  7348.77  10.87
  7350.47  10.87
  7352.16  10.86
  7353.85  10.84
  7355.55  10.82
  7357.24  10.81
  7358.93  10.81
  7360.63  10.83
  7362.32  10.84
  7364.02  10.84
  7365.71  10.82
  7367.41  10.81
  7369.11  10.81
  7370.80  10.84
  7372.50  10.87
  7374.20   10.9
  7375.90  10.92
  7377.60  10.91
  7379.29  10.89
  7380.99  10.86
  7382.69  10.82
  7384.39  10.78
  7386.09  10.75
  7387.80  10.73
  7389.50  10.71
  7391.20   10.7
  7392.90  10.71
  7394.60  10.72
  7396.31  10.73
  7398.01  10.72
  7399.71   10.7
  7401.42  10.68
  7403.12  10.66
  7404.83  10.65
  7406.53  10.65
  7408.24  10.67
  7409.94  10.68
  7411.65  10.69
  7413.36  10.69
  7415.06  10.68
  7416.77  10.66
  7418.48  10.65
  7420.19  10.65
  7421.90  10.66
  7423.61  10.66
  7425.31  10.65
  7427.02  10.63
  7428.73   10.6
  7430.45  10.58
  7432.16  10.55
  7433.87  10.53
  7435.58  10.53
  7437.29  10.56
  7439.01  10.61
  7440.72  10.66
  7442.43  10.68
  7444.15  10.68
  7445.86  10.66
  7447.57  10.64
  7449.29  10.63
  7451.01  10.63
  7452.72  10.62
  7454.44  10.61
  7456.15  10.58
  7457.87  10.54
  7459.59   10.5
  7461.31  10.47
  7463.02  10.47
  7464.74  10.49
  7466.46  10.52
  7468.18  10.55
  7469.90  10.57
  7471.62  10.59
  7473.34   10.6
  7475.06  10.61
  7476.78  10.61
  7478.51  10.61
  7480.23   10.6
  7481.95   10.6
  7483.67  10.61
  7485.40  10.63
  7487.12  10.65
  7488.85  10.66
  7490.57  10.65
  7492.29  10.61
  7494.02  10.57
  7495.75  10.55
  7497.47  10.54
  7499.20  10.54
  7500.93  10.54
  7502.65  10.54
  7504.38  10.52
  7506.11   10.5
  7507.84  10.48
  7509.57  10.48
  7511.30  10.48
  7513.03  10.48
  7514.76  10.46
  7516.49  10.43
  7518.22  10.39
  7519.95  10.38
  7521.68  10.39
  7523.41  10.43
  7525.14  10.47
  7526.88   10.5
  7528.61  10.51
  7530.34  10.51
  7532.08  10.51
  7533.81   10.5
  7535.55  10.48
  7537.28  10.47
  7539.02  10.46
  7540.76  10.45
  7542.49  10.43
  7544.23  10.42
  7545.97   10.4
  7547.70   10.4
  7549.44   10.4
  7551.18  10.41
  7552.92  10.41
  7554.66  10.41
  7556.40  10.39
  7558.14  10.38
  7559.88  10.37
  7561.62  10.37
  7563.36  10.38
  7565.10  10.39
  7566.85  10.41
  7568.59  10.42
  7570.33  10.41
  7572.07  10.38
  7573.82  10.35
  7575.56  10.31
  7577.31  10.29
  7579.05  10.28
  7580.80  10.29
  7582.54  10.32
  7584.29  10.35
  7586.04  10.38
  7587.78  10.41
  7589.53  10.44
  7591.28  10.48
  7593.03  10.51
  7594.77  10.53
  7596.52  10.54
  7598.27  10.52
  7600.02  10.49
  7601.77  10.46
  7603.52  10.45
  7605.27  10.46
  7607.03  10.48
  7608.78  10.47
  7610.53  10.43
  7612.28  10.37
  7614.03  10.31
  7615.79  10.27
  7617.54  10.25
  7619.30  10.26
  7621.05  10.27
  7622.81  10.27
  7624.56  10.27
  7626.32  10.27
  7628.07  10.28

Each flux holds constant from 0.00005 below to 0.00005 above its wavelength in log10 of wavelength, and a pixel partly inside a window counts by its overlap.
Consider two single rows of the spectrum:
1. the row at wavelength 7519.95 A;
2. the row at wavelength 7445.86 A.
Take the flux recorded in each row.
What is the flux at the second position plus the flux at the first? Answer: 21.0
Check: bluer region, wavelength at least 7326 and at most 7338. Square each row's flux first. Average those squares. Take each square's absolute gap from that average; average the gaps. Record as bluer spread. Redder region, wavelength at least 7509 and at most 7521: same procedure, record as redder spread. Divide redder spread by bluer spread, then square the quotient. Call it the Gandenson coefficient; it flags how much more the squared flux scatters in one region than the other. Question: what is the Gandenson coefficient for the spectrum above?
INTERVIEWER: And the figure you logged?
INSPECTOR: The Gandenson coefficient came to 8.4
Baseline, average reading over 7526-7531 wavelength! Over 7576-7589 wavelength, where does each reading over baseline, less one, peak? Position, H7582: 7587.78 A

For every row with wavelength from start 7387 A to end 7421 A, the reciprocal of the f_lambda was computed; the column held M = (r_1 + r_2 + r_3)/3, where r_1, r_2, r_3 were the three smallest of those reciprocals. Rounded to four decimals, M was 0.0932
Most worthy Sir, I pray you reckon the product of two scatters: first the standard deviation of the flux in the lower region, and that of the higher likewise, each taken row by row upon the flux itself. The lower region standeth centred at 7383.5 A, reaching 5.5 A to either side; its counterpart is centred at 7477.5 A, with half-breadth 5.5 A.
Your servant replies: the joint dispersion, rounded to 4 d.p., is 0.0003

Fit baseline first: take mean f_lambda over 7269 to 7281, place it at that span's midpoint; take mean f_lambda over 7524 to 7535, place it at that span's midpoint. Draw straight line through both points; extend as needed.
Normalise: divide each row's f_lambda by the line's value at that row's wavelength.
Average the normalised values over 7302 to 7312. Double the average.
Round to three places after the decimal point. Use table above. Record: 1.990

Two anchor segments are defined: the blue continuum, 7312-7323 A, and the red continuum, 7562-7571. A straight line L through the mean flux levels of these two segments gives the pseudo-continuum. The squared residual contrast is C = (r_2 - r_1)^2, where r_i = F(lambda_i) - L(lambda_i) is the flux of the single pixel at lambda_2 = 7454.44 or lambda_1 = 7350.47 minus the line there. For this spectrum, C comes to 0.001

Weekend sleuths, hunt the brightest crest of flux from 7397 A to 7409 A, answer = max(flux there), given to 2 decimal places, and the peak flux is 10.72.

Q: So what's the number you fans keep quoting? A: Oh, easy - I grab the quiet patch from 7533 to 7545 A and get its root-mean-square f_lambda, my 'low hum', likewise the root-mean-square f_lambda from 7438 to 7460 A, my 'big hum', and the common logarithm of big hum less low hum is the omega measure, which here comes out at -0.80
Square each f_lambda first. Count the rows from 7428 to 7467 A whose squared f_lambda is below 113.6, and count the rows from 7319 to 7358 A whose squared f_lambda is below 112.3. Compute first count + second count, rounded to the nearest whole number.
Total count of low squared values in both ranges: 19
